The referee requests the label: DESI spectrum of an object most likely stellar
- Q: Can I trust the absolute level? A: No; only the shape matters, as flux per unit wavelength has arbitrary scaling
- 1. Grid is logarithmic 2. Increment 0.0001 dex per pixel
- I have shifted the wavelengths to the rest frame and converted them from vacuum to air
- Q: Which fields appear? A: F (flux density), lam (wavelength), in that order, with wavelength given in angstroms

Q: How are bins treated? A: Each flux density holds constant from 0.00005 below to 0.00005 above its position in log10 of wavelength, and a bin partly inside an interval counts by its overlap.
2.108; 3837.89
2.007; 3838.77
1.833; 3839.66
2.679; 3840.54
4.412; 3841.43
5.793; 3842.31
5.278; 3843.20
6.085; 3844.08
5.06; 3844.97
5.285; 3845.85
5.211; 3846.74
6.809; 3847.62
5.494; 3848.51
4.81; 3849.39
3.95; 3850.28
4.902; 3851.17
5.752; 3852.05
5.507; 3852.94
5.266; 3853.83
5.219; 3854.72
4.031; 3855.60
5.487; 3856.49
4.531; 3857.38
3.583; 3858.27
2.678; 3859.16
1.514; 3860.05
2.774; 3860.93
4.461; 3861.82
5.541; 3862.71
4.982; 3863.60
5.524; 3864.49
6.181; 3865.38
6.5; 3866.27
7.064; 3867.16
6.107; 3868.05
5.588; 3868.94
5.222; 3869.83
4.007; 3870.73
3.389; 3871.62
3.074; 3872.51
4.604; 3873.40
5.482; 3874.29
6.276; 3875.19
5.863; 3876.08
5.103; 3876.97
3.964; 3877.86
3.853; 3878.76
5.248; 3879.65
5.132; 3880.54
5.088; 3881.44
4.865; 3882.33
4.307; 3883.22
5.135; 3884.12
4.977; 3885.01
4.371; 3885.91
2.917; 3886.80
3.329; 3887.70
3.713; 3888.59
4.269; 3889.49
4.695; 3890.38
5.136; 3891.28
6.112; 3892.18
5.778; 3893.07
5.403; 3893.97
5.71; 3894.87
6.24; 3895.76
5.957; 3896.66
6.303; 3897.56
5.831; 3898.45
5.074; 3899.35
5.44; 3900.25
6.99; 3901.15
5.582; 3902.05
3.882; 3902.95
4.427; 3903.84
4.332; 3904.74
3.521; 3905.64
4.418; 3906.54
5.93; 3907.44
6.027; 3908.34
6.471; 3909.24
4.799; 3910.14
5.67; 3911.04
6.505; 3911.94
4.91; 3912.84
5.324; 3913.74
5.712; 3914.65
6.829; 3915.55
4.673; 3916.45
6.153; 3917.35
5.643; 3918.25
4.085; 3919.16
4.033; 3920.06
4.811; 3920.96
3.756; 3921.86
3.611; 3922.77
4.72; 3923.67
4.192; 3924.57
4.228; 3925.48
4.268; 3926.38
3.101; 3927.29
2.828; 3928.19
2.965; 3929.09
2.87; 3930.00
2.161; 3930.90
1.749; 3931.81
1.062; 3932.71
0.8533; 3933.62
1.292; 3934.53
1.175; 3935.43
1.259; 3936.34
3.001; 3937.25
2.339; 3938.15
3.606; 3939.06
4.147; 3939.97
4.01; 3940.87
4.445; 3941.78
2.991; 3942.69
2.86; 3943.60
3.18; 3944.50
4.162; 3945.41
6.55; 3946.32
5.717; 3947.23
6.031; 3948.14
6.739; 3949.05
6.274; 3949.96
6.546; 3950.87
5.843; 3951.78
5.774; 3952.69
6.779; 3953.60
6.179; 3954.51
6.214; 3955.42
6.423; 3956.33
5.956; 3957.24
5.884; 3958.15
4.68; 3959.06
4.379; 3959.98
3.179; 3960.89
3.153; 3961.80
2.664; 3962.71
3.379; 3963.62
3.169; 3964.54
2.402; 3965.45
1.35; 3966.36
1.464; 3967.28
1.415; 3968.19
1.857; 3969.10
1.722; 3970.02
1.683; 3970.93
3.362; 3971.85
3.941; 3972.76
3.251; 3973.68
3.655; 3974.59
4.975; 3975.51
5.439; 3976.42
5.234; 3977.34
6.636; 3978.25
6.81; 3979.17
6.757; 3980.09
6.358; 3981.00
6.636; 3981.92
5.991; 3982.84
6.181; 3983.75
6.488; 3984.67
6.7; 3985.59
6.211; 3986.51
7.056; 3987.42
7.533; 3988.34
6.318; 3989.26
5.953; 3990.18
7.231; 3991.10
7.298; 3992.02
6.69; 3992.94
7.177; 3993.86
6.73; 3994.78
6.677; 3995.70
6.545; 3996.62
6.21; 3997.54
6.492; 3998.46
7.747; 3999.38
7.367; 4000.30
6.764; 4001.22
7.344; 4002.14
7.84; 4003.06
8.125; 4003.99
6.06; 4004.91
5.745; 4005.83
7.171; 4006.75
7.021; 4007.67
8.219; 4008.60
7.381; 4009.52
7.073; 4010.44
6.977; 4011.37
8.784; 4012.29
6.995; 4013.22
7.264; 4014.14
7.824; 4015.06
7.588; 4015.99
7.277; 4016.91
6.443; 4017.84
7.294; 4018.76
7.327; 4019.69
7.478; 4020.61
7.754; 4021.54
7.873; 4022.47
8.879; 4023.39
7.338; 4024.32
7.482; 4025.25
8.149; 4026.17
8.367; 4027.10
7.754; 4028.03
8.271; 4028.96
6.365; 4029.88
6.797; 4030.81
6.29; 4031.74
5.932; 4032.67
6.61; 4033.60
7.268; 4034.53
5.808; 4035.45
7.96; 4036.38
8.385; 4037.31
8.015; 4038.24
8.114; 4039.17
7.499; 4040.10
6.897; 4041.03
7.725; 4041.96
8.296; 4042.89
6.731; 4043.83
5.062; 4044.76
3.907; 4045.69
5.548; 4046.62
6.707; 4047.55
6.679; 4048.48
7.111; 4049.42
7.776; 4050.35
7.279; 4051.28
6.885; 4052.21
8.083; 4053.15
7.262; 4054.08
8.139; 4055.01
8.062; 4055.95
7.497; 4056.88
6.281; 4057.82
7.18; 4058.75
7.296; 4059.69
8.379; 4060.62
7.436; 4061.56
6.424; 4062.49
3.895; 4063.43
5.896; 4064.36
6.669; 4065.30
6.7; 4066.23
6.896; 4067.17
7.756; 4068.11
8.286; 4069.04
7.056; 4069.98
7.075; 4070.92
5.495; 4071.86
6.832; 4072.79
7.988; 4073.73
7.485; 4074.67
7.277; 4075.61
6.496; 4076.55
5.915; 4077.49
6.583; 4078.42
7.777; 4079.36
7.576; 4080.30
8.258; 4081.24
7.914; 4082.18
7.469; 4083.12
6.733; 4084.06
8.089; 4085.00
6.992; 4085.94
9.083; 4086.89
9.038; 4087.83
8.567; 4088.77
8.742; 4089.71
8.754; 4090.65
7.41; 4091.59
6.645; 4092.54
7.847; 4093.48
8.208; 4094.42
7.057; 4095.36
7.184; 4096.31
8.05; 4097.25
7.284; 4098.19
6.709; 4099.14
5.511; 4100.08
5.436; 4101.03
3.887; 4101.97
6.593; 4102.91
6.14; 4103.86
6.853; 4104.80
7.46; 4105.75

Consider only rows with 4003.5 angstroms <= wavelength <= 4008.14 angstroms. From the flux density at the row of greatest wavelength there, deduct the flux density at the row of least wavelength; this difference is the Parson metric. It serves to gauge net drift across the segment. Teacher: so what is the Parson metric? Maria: -1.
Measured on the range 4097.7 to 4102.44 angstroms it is -3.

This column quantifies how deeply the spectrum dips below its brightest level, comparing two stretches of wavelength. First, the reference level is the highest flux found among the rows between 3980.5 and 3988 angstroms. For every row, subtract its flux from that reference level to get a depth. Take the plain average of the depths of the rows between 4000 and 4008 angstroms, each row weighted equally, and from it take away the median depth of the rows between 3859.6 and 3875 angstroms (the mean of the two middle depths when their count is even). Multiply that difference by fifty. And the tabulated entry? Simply -91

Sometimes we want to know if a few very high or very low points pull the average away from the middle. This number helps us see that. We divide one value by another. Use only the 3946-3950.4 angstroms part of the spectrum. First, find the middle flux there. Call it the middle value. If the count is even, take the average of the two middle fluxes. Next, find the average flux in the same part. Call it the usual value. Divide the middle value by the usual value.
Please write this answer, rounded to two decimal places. 1.00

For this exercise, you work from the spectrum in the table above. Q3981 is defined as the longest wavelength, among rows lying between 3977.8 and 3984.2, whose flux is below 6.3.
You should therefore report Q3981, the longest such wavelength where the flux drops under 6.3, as 3983.75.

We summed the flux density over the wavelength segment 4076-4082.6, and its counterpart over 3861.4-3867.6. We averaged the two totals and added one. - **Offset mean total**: 46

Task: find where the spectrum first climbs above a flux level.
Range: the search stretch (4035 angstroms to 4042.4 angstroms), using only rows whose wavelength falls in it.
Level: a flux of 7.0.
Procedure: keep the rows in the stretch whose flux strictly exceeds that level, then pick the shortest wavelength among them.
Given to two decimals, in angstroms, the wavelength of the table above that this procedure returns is 4036.38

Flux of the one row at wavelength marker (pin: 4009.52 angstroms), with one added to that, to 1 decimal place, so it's 8.4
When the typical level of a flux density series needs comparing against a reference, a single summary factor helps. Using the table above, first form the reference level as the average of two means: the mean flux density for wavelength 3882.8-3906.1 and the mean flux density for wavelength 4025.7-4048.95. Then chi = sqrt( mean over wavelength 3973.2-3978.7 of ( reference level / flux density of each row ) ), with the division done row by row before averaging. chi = 1.14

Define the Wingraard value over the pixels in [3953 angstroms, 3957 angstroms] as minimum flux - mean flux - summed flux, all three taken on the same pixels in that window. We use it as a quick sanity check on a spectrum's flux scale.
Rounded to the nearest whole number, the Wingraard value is -26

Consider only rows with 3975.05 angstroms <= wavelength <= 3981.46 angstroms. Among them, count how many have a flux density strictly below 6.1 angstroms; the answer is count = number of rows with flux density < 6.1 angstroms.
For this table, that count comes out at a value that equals 3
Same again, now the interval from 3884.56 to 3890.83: 7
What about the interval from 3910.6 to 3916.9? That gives 5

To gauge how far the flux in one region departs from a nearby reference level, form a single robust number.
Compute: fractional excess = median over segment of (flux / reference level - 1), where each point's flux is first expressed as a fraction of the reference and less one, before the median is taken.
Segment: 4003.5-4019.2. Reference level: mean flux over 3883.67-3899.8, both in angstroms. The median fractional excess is 0.44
